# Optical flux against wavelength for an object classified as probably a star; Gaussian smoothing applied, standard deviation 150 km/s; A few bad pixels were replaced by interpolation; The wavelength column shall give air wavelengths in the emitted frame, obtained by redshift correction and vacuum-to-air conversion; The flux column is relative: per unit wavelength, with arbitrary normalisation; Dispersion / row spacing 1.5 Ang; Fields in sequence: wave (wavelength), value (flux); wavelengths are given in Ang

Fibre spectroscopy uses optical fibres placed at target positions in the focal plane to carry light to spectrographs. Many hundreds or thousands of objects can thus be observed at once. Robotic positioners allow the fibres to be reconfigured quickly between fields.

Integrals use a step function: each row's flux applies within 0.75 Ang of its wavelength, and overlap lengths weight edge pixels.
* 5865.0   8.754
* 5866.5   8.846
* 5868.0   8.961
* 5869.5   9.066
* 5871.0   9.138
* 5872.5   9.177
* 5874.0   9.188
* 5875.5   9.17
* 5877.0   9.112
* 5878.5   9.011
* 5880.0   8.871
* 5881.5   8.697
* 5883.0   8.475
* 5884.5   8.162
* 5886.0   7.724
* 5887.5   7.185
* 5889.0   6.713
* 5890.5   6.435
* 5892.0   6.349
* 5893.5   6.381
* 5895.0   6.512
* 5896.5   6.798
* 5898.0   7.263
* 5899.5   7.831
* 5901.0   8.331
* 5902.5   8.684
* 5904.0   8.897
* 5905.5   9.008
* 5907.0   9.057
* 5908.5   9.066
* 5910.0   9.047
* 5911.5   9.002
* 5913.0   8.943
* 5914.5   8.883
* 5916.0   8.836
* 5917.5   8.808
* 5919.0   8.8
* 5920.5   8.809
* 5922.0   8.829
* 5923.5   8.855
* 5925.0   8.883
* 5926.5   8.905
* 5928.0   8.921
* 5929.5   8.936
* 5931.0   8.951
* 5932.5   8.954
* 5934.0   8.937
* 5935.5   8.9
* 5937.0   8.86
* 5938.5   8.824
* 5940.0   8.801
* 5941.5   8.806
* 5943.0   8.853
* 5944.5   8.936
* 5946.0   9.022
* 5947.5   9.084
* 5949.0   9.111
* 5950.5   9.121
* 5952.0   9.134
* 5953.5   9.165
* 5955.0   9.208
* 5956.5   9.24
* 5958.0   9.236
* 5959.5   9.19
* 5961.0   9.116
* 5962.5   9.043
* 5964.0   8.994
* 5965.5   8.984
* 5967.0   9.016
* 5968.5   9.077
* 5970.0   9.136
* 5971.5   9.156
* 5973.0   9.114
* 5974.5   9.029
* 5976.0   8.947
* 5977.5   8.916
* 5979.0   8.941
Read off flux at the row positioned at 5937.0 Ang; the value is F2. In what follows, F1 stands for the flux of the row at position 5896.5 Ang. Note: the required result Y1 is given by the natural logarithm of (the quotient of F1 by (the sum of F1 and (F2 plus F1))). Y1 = -1.195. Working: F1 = 6.798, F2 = 8.86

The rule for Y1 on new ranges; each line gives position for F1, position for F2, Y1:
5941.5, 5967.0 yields -1.107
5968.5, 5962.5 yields -1.097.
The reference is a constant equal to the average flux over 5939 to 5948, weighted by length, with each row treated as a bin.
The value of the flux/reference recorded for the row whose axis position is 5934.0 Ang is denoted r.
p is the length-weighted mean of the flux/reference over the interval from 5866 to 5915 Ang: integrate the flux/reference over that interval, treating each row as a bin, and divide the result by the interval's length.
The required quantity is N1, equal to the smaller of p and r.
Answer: 0.93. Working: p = 0.93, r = 1.00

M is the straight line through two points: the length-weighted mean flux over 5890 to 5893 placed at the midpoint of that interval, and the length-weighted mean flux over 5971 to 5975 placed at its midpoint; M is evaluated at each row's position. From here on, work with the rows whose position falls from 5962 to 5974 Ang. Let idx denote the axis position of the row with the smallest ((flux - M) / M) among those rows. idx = 5973.0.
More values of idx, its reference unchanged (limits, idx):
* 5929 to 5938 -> 5937.0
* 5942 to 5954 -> 5953.5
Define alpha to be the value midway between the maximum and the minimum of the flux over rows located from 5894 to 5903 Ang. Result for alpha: 7.6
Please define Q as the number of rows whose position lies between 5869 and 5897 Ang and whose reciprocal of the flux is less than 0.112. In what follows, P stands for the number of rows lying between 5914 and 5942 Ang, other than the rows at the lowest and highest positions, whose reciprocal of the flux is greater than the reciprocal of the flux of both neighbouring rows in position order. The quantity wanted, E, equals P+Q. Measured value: 9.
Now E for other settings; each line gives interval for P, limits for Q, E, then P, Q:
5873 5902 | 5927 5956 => 13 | 1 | 12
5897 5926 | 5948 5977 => 20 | 1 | 19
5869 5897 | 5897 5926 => 7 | 1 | 6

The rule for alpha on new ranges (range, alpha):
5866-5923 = 7.8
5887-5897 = 6.8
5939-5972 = 9.0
